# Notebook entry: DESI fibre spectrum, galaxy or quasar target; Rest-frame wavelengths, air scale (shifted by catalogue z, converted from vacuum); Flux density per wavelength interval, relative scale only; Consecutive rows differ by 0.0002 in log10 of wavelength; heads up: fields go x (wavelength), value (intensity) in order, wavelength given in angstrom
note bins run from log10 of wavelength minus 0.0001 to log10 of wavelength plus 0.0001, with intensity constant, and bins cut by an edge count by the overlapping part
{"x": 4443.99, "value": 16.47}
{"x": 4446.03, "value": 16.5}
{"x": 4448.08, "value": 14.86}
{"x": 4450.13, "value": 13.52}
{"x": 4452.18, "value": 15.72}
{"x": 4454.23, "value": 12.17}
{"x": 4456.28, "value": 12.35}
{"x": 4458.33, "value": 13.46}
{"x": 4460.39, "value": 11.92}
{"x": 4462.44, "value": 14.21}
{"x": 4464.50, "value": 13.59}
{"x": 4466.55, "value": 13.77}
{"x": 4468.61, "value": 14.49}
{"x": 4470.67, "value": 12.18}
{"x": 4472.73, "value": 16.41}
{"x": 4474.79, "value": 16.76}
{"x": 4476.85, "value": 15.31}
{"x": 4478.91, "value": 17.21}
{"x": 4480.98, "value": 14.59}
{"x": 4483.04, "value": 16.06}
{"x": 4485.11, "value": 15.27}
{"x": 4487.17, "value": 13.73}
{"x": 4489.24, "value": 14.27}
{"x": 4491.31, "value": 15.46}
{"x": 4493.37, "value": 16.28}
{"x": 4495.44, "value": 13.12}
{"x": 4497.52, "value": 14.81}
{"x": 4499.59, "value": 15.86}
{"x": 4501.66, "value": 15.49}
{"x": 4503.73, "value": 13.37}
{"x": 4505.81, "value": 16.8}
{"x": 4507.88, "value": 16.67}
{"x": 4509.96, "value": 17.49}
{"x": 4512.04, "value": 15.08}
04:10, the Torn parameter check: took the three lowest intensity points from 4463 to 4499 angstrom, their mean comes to 13.0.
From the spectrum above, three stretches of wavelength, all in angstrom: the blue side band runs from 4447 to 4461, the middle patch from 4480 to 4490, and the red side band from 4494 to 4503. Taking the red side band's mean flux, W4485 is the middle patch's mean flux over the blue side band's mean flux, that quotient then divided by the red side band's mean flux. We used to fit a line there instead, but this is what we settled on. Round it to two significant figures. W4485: 0.074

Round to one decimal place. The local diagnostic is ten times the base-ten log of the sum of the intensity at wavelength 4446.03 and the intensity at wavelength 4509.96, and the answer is 15.3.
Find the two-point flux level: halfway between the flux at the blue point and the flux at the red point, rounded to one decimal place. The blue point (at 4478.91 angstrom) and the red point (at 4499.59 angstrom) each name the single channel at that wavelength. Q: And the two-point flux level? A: 16.5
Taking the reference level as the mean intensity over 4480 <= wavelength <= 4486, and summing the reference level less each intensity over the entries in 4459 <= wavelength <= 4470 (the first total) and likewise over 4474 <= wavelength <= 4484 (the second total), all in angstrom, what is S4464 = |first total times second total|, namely 29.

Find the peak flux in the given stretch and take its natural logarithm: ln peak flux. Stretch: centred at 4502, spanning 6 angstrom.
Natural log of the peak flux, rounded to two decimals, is 2.76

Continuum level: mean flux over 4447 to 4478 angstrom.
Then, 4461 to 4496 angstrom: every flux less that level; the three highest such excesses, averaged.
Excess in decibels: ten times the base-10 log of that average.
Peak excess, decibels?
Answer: 4.4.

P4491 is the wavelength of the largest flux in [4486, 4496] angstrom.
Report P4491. 4493.37 angstrom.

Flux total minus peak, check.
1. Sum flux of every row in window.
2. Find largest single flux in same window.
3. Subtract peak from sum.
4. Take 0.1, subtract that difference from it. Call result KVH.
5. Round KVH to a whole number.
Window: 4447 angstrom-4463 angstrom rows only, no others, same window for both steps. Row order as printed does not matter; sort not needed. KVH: -92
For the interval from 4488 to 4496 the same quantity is -43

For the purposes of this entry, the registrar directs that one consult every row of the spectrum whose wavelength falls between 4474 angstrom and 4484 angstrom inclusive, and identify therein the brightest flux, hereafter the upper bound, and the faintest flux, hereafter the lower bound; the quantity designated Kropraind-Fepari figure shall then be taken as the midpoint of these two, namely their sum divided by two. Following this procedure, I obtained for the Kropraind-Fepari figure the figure 15.9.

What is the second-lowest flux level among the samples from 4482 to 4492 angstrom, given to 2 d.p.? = 14.27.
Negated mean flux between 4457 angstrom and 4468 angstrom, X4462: -13.4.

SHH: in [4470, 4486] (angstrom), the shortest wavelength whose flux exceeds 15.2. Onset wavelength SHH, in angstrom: 4472.73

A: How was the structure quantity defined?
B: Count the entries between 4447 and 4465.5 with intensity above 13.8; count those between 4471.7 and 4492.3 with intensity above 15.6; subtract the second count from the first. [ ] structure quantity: -1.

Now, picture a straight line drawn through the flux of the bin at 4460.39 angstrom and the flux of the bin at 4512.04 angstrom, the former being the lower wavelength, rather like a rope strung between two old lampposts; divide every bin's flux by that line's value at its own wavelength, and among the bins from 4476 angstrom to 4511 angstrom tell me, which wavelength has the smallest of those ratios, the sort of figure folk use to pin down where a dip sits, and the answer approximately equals 4503.73 angstrom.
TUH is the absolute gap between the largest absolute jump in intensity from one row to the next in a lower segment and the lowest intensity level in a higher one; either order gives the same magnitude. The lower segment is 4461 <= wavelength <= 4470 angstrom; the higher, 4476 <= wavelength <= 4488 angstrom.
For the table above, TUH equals 13.0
